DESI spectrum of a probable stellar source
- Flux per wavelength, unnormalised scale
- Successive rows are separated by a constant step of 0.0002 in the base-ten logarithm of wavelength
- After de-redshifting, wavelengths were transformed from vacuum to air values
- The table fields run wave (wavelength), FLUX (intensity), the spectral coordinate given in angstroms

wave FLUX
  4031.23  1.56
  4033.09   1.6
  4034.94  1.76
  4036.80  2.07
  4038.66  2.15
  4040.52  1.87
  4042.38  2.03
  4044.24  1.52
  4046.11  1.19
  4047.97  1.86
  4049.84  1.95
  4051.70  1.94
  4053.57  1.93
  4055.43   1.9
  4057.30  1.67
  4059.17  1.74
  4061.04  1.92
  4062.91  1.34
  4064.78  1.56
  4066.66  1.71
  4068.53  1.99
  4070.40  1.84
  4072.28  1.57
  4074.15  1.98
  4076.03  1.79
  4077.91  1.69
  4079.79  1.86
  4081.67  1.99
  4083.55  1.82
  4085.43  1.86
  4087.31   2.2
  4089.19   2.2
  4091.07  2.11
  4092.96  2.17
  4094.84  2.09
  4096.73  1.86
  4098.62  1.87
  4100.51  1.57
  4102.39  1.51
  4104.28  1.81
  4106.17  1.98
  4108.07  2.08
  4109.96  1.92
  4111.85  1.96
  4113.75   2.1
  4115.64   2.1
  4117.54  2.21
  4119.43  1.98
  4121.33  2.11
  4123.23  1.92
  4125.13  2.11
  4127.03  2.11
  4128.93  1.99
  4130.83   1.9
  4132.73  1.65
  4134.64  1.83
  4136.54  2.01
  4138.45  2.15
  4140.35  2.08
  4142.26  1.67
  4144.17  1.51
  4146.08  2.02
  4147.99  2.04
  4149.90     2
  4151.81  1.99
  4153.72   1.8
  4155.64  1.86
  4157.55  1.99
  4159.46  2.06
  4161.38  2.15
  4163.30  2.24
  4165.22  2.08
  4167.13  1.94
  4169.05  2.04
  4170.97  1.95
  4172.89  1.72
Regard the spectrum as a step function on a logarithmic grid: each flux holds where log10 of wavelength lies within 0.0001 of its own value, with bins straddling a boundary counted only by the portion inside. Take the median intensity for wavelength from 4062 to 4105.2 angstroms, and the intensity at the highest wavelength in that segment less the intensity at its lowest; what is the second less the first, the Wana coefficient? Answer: -1.39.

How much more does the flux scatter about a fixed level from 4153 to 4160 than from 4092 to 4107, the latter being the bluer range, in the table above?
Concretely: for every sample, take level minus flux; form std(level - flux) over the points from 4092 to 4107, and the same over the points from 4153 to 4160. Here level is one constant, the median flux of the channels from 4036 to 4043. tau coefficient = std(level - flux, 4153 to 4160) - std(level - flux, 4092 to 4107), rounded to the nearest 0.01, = -0.11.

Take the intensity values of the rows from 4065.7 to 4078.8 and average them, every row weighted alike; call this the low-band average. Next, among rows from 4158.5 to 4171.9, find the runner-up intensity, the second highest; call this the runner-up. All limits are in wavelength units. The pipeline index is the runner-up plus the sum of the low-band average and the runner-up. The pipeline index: 6.1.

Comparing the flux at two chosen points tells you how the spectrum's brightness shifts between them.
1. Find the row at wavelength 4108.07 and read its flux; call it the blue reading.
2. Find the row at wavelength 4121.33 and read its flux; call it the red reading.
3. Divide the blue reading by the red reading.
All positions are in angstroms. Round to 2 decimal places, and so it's 0.99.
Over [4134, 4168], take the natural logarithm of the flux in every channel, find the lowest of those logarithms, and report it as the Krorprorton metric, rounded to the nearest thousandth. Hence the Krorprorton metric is 0.412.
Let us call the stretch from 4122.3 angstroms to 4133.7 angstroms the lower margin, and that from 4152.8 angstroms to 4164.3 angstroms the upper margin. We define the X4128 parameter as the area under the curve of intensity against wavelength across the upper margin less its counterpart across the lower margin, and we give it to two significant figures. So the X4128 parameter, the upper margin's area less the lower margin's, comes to 1.0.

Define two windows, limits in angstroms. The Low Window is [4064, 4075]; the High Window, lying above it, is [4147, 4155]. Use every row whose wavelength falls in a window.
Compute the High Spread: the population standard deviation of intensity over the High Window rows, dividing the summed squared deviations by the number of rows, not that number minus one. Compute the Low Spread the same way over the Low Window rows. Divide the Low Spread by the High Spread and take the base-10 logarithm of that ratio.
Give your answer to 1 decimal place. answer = 0.3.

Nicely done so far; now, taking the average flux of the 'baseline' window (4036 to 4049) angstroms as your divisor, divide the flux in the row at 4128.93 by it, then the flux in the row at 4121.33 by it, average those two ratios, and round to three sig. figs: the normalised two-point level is 1.13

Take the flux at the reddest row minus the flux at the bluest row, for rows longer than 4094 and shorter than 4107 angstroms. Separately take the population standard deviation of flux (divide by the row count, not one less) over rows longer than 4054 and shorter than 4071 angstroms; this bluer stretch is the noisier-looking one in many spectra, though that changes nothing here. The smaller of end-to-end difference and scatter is -0.11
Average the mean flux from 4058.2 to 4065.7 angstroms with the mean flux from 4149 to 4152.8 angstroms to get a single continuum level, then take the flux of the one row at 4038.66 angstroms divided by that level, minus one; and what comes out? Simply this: 0.18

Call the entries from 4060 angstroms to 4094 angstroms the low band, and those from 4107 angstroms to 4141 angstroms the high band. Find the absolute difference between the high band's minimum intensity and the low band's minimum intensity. 0.310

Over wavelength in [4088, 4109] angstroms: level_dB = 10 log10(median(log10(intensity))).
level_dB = -5.28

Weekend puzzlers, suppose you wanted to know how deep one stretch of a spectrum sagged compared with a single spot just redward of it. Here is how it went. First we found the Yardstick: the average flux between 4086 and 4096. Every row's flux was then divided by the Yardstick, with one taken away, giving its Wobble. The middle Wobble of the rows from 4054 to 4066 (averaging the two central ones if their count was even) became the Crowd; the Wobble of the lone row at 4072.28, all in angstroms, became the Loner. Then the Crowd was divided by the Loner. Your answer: 0.8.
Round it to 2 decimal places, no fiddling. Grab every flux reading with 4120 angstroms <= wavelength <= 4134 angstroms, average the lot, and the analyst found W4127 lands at 1.97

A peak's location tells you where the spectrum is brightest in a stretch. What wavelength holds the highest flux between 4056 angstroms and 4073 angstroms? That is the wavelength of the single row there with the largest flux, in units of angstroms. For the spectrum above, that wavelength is 4068.53 angstroms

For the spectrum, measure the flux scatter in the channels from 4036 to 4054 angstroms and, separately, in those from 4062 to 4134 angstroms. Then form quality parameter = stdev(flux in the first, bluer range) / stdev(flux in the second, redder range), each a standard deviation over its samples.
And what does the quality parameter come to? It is 1.3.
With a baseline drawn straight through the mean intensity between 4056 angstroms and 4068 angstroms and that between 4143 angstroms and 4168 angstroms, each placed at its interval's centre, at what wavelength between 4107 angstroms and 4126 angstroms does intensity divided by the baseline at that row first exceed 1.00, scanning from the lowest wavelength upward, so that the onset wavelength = 4108.07 angstroms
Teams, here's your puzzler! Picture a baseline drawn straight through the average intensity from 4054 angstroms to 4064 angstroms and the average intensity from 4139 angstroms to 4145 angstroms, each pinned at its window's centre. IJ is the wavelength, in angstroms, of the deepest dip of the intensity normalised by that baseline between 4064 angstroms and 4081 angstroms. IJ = 4064.78 angstroms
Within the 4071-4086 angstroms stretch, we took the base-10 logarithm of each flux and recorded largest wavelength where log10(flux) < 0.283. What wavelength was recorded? 4085.43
